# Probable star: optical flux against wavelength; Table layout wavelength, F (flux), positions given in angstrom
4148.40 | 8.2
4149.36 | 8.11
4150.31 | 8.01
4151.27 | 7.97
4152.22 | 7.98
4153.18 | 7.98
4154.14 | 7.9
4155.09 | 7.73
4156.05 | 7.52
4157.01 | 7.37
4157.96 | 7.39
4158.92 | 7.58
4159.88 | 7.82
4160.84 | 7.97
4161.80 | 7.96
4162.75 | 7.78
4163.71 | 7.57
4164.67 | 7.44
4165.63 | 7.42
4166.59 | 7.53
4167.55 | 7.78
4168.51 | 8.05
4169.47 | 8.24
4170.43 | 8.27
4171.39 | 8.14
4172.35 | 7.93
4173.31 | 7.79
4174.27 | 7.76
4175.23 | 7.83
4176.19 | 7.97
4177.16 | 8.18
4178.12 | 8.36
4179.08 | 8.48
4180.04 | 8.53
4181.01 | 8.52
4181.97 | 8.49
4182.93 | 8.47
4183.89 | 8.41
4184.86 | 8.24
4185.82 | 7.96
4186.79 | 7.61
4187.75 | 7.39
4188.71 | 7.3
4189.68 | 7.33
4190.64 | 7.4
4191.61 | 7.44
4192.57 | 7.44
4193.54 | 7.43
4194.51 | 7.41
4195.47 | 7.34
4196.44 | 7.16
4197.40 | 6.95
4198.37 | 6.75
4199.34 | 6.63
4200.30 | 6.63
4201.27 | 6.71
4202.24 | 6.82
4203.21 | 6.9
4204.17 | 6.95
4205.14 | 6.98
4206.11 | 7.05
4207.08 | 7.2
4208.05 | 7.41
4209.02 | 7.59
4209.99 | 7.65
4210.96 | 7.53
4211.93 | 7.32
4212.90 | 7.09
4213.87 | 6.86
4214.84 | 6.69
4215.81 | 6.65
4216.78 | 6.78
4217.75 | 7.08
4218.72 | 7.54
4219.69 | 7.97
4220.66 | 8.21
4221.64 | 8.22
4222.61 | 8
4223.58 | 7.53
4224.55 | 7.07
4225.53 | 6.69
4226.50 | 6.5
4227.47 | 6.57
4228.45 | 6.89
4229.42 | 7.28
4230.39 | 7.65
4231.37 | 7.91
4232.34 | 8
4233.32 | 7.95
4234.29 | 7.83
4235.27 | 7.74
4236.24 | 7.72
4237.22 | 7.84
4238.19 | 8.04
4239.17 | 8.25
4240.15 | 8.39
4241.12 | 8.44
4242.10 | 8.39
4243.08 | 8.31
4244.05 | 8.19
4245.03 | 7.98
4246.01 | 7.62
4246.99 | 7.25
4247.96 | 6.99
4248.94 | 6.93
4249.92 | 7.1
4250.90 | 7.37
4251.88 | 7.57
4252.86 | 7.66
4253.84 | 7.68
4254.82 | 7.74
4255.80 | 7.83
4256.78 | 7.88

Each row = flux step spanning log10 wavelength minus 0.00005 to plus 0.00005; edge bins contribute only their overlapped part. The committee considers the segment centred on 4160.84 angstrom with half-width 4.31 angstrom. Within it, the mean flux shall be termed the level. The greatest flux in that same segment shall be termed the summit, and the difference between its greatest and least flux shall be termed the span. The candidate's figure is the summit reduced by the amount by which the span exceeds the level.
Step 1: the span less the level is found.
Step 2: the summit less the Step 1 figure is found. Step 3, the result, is 15.0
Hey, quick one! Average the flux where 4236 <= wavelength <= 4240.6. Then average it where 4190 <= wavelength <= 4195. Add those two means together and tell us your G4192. 15.5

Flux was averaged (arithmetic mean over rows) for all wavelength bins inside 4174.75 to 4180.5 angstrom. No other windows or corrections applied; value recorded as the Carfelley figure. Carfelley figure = 8.2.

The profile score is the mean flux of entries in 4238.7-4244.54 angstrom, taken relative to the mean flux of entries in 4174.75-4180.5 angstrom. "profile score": 1.01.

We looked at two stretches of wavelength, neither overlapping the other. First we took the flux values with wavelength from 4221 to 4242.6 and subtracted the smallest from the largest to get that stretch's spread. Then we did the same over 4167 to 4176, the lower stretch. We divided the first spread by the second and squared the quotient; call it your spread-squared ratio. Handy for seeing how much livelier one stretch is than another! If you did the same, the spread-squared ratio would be 14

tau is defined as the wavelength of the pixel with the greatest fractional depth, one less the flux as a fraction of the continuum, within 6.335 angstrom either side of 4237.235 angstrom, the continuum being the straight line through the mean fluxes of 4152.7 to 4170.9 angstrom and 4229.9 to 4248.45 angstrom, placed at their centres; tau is 4236.24 angstrom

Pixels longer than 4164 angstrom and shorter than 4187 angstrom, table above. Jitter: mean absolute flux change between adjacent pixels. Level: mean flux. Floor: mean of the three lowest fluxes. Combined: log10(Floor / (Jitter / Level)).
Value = 2.65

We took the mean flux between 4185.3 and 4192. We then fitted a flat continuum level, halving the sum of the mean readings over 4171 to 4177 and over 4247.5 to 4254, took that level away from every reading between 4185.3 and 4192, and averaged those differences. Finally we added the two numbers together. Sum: 7.4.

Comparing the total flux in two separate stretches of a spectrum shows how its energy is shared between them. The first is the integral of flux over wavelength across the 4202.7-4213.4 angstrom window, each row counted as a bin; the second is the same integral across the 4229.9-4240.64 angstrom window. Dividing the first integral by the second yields 0.91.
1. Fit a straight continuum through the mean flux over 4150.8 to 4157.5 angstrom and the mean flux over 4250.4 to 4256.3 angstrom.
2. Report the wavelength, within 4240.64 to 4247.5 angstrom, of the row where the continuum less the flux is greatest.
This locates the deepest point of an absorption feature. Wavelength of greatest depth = 4246.99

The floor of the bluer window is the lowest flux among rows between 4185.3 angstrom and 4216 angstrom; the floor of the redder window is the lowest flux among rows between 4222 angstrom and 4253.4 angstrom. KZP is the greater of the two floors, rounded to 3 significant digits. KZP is 6.63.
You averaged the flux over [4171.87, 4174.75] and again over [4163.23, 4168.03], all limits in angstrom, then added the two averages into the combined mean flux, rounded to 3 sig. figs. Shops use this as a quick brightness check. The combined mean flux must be 15.4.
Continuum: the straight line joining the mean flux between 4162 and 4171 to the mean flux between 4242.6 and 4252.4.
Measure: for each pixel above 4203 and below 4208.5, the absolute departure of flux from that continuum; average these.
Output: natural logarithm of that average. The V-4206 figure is -0.54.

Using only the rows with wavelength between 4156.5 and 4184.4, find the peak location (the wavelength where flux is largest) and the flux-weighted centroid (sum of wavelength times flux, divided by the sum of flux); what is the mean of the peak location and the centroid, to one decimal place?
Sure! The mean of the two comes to 4175.4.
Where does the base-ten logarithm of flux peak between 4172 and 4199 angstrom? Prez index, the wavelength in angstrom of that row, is 4180.04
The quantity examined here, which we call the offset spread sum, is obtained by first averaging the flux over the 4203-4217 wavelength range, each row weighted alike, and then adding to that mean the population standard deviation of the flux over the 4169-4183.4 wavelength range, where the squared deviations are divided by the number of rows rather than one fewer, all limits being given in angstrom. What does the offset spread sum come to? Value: 7.4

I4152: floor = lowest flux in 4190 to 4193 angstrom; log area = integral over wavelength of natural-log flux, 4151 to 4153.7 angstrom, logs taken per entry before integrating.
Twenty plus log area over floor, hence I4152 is 20.8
